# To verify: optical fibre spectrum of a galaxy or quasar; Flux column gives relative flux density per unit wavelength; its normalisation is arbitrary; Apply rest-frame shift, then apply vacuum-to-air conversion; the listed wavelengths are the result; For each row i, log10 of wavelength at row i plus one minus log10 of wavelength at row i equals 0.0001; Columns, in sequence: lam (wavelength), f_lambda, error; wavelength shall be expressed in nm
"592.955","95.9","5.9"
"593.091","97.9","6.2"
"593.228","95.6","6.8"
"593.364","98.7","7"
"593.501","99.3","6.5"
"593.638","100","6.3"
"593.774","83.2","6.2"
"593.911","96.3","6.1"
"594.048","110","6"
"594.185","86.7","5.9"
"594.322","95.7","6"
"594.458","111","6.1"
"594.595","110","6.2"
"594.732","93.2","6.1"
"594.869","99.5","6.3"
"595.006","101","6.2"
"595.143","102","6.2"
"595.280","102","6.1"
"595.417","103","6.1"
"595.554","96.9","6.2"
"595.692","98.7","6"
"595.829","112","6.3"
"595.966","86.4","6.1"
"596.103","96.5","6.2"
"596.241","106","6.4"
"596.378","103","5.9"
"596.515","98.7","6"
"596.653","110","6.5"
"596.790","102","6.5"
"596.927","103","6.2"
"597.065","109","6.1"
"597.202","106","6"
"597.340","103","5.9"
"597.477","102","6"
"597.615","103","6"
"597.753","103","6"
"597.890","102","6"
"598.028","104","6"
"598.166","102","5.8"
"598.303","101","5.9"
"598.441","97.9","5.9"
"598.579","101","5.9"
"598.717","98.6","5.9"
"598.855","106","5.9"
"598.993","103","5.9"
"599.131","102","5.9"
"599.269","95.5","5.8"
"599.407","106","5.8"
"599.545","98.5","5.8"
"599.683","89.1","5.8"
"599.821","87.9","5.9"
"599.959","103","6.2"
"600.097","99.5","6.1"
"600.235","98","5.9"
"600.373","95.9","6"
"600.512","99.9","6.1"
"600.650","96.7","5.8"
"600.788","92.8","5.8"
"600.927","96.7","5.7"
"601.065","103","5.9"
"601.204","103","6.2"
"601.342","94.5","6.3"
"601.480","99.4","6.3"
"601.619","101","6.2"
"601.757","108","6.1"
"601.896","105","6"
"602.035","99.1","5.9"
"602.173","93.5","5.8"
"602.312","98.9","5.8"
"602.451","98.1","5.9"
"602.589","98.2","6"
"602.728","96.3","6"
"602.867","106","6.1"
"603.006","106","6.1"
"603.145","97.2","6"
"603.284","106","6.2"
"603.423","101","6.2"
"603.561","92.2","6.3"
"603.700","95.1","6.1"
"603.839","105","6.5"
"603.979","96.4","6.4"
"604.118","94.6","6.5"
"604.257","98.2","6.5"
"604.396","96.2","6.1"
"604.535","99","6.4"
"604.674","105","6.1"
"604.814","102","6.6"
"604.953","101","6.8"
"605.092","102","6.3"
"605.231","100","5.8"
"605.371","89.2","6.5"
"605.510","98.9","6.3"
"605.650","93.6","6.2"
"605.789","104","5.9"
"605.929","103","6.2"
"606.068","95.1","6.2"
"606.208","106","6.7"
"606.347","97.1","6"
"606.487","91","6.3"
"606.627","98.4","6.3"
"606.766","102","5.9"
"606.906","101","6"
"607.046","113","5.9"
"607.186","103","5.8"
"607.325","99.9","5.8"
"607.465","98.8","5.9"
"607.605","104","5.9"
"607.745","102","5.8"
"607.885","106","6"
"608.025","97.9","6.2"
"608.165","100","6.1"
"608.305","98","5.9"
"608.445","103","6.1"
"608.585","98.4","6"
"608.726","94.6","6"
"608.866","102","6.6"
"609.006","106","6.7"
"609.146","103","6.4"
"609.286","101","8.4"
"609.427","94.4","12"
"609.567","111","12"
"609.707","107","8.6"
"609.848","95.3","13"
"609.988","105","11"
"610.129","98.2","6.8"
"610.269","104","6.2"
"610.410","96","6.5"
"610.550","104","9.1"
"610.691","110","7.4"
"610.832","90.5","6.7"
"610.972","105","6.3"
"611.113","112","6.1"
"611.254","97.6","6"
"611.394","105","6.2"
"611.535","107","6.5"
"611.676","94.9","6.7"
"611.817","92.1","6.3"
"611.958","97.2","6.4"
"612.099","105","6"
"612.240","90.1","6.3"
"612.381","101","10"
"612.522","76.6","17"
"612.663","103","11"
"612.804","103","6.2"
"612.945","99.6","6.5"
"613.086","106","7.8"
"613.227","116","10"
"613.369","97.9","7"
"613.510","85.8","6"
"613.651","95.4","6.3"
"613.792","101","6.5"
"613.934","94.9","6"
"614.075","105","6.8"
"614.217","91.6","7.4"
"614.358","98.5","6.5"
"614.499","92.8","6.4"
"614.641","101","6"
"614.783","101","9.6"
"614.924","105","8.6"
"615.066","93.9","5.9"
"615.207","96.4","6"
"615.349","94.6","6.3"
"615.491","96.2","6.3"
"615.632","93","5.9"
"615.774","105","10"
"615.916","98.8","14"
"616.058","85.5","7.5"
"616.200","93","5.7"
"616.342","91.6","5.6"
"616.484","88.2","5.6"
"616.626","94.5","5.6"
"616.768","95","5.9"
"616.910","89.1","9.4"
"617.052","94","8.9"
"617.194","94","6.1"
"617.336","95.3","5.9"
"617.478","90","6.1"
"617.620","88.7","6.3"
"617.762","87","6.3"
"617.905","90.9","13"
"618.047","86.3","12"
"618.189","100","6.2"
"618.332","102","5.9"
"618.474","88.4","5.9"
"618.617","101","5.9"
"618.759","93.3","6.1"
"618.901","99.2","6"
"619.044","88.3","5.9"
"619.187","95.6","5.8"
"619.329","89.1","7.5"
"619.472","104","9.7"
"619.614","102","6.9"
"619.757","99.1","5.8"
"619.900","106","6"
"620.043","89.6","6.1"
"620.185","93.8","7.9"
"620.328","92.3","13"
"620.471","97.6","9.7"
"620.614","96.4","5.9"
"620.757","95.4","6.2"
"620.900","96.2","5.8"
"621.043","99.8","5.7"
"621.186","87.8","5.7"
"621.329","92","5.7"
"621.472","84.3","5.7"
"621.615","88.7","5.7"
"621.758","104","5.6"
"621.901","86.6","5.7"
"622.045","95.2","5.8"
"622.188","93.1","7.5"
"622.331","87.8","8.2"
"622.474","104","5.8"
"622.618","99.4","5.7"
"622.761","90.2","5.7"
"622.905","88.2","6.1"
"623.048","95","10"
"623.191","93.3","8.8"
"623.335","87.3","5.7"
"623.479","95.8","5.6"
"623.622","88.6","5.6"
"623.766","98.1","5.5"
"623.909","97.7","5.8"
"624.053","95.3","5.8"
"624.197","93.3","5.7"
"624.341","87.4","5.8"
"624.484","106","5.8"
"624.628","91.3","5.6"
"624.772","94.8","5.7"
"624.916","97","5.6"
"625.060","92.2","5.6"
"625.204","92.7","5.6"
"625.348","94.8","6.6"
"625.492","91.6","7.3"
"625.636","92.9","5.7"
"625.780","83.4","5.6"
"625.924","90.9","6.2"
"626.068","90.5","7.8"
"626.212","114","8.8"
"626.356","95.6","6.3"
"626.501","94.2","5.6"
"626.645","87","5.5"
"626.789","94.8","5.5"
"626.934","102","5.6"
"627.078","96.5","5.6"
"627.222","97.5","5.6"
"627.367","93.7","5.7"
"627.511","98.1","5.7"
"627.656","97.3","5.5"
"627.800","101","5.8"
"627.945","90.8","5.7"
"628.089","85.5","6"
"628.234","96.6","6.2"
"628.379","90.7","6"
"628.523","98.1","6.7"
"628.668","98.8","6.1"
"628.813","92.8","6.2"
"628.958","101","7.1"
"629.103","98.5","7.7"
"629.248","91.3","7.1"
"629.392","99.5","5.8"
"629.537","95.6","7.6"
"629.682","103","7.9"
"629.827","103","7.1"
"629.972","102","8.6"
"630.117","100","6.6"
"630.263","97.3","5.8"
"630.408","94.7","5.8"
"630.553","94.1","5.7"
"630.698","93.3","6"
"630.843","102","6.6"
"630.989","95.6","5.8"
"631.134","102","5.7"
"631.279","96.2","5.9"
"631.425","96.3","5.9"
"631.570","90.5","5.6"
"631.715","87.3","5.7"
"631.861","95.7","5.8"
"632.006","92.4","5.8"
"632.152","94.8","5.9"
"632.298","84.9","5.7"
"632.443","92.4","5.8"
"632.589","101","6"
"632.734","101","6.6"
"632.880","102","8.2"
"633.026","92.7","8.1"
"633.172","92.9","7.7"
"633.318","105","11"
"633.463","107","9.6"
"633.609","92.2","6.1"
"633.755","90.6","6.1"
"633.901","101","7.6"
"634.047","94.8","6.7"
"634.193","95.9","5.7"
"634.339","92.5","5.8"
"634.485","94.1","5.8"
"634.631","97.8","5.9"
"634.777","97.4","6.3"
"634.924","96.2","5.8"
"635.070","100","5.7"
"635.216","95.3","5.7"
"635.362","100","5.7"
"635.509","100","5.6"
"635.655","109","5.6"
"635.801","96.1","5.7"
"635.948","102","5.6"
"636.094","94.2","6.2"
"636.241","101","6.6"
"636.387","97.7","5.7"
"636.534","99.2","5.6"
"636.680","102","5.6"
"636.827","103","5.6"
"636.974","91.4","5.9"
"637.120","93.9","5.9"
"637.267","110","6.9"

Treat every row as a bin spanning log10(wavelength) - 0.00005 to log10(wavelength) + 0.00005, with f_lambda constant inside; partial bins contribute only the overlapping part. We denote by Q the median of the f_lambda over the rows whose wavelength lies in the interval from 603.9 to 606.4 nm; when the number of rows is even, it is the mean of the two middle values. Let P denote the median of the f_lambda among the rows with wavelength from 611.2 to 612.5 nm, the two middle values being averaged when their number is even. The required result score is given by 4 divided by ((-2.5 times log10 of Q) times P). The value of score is -0.0082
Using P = 98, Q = 99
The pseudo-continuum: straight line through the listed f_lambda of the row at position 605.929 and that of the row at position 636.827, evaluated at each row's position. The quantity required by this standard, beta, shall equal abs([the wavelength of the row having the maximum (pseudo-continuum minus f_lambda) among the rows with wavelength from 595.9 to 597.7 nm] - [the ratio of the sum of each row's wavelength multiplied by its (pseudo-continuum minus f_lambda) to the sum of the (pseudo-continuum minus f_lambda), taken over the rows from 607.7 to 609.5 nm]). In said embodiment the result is 12.76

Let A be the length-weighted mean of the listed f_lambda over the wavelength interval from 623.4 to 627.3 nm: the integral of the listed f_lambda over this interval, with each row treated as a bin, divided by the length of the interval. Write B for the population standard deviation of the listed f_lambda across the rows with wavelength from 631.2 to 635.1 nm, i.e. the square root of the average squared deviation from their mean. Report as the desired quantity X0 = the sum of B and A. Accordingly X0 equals 100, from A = 95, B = 4.98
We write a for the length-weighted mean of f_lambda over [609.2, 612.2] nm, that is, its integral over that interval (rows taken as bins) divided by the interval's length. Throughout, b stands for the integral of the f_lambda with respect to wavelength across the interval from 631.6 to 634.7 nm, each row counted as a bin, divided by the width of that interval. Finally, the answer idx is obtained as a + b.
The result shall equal 197.0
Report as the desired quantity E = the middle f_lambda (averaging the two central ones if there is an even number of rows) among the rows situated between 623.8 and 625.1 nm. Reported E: 95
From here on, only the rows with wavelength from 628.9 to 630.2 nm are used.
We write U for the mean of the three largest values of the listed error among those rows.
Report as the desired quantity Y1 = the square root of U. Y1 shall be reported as 2.84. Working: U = 8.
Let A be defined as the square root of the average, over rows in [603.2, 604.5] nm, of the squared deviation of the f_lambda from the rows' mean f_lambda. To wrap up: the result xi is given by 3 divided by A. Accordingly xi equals 0.67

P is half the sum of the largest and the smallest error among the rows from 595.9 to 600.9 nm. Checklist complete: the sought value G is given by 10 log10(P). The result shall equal 7.9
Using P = 6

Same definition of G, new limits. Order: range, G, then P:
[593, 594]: 8.2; 7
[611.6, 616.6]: 10.5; 11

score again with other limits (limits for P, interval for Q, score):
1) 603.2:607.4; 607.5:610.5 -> -0.0080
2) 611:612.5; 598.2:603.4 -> -0.0081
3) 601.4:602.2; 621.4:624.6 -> -0.0081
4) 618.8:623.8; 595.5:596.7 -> -0.0084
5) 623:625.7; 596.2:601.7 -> -0.0085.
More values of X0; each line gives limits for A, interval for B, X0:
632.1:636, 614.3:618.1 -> 102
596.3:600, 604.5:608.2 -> 106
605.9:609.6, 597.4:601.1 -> 105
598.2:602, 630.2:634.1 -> 105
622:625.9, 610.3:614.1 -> 102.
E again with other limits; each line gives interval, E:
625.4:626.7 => 92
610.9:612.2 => 105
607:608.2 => 102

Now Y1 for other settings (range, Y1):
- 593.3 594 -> 2.57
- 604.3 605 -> 2.57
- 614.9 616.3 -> 3.30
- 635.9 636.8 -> 2.48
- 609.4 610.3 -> 3.51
